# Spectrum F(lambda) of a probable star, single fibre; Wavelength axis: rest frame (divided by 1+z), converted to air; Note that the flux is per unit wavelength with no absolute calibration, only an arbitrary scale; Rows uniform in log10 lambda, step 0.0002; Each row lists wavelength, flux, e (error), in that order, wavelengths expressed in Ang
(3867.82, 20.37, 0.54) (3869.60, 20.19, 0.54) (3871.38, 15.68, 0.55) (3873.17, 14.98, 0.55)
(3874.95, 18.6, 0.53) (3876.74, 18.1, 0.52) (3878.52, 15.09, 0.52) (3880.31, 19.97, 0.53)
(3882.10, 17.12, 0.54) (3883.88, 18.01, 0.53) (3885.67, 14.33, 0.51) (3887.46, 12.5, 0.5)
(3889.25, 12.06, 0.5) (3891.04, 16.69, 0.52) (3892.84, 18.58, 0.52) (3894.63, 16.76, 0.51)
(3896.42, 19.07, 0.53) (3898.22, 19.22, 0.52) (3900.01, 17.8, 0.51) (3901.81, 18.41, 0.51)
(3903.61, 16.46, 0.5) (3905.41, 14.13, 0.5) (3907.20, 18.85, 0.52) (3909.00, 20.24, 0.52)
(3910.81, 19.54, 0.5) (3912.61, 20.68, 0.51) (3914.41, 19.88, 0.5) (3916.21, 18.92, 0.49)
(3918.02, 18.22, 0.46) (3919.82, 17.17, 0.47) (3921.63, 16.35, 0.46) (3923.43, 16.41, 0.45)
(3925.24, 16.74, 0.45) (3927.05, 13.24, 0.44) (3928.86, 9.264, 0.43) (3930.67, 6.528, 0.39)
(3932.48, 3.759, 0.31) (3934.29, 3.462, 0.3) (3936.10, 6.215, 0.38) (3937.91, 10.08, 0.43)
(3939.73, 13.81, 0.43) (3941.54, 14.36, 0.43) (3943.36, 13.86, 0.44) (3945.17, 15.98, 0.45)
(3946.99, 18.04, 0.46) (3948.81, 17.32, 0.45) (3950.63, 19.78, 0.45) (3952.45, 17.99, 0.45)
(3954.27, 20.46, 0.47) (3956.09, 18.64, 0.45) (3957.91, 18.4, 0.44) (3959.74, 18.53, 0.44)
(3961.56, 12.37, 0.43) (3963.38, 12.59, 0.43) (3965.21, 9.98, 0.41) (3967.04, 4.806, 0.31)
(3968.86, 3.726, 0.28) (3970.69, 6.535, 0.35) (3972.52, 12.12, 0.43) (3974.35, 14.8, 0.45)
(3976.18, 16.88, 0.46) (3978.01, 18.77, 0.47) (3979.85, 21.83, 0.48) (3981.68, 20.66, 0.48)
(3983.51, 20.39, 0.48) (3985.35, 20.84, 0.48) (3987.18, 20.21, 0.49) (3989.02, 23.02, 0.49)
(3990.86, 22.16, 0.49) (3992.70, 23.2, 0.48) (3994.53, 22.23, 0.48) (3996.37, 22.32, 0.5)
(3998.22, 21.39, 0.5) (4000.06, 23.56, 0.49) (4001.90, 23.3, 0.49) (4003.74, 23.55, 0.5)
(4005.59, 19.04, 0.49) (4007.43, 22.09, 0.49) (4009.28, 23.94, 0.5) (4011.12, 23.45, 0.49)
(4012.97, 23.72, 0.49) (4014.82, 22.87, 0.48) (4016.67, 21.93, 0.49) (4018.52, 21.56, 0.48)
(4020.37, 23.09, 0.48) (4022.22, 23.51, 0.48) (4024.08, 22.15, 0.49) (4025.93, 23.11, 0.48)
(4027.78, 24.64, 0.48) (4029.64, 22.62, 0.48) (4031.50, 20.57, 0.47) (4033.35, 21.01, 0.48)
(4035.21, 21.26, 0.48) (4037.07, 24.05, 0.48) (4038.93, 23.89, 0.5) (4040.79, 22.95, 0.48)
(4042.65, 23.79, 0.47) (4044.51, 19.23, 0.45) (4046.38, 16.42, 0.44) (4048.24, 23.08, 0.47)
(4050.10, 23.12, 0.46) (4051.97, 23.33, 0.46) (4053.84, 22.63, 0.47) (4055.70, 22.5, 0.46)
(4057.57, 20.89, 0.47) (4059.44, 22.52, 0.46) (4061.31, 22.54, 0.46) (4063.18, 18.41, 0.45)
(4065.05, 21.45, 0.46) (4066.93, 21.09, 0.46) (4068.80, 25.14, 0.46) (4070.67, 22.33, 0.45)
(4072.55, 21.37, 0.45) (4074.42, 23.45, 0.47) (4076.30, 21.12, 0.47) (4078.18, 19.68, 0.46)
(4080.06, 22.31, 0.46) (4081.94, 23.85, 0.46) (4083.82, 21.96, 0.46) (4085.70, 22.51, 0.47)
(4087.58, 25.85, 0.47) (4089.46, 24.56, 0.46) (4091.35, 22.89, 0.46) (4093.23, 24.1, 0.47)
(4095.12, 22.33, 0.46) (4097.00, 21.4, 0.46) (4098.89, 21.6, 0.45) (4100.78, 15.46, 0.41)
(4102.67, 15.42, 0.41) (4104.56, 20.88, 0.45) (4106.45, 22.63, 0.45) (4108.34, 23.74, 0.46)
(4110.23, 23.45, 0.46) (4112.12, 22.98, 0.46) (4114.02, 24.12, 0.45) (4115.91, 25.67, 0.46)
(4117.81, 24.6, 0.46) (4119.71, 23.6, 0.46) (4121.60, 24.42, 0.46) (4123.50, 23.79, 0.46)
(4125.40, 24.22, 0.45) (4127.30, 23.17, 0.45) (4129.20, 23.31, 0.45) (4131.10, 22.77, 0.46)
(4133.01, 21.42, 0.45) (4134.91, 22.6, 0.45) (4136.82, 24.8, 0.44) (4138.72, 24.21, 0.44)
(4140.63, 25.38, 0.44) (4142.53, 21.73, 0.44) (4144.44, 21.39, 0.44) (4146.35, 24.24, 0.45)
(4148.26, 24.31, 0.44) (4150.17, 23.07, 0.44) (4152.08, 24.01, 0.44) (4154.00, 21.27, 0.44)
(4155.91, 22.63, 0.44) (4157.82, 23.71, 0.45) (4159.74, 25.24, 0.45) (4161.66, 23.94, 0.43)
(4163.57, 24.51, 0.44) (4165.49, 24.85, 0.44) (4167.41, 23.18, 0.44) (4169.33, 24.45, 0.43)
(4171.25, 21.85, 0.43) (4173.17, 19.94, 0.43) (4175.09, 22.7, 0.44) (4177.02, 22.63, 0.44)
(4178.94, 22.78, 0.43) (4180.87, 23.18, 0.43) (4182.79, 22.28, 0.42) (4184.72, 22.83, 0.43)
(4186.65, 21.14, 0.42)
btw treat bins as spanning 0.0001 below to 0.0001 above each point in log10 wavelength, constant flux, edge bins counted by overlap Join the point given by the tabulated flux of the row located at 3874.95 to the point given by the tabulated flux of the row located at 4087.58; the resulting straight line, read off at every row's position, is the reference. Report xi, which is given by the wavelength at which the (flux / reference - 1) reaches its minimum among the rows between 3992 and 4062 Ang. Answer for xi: 4046.38 Ang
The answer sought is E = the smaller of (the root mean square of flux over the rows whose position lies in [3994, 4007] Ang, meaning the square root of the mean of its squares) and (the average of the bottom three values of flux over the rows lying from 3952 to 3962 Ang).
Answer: 16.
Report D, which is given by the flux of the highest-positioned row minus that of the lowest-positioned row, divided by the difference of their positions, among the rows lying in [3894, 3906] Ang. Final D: -0.24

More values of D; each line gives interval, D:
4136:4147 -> -0.06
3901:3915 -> 0.12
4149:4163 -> 0.08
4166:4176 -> -0.06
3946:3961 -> 0.04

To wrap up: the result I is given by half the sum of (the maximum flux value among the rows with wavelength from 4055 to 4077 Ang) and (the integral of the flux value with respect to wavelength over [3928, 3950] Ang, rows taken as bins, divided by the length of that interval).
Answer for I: 18.2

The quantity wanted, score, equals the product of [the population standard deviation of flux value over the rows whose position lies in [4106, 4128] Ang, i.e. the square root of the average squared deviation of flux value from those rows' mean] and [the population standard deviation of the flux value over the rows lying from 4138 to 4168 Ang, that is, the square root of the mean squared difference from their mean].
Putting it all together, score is 1.0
